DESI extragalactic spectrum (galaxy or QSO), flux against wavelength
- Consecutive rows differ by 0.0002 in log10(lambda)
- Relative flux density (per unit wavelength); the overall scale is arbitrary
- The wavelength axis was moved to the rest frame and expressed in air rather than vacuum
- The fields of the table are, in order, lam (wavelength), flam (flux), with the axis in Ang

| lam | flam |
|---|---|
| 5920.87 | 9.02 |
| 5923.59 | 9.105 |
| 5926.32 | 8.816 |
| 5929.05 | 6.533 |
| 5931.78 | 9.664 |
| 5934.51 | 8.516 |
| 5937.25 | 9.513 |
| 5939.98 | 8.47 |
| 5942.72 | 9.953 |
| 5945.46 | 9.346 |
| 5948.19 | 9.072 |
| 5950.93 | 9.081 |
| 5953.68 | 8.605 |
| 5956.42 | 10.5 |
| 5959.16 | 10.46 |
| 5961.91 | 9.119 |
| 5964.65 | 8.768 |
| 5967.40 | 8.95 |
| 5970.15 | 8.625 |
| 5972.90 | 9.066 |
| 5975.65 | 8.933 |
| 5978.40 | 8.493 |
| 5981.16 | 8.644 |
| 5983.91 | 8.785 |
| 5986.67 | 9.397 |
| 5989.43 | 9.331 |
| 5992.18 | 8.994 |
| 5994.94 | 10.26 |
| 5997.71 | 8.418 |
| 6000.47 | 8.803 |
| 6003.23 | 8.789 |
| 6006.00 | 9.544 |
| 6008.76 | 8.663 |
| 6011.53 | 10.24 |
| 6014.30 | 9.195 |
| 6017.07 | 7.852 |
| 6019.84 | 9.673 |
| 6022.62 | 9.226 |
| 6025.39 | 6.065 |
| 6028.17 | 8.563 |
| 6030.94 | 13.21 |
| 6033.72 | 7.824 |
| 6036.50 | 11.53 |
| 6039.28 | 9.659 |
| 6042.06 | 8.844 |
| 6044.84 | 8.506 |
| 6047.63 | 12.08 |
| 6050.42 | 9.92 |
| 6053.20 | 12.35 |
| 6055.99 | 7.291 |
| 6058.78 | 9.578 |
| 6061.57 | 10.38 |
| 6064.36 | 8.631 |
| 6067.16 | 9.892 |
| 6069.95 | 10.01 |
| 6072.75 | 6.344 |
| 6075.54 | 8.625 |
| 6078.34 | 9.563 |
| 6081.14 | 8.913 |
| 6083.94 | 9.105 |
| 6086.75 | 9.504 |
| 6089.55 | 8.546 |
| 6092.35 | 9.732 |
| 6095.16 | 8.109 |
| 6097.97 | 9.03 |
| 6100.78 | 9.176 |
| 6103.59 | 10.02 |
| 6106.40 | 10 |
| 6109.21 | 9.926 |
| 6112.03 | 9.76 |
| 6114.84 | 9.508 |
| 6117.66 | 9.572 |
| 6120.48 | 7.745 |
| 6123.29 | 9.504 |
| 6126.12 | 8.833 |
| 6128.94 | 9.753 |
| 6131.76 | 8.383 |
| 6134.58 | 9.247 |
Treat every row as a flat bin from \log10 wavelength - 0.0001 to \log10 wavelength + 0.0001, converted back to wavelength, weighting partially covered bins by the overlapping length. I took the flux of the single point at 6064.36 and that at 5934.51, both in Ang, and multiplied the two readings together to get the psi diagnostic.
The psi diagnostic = 74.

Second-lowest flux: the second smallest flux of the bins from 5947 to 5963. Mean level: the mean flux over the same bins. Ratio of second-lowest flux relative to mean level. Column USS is 0.96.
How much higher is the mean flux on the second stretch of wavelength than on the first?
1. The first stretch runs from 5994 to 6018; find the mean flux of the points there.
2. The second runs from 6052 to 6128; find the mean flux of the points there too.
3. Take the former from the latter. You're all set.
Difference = 0.16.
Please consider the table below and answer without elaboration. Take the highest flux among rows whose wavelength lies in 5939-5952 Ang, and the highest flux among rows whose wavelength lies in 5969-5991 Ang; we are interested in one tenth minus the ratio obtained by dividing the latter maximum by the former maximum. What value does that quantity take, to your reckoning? -0.84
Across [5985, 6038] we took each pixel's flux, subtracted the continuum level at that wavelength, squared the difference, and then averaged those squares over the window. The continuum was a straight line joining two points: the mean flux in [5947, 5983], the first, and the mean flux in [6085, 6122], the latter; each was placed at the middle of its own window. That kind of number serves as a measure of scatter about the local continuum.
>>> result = 2.1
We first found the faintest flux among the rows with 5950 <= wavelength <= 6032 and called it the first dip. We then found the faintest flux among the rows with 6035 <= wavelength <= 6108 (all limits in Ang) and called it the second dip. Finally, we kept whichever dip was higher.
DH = 6.34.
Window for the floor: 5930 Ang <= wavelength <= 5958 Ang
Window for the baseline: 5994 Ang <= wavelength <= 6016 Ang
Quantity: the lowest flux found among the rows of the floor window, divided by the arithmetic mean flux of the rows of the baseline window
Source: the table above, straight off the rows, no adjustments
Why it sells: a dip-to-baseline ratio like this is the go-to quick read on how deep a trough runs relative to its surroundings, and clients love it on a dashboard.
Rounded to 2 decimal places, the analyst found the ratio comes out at 0.92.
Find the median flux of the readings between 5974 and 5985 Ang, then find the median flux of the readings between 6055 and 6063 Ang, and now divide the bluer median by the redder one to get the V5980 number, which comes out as 0.91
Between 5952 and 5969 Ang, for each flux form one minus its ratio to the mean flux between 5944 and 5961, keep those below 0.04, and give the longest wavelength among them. 5959.16 Ang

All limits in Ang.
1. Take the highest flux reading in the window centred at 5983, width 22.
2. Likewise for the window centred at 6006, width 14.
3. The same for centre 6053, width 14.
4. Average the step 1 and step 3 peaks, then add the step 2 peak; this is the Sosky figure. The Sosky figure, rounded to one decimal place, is 21.1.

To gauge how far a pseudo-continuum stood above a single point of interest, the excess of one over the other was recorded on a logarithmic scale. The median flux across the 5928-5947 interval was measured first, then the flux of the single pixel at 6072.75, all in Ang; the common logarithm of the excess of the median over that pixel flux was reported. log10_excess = 0.5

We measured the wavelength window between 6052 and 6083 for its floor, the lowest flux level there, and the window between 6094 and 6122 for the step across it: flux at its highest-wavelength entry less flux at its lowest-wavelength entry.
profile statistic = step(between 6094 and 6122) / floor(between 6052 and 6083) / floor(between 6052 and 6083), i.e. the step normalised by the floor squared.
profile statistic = -0.009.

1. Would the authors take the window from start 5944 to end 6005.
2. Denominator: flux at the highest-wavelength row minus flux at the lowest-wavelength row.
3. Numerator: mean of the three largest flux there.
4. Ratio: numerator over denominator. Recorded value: -19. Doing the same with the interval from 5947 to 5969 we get -82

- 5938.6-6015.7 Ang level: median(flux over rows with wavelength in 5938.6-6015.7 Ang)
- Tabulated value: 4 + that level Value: 13.0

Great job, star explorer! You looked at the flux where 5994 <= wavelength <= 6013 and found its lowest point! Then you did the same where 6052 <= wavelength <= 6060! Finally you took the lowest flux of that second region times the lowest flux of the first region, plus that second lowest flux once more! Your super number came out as 69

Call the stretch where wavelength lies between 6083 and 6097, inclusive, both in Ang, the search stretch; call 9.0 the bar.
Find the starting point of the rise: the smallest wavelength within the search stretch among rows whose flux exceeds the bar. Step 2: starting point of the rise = 6083.94 Ang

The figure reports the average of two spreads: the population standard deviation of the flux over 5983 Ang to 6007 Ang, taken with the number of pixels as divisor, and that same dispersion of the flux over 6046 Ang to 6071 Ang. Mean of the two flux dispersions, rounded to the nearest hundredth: 0.99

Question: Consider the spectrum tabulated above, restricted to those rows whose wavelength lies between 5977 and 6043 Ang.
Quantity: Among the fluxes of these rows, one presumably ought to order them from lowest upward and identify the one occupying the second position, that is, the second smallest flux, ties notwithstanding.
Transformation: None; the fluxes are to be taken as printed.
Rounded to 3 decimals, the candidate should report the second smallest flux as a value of 7.824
